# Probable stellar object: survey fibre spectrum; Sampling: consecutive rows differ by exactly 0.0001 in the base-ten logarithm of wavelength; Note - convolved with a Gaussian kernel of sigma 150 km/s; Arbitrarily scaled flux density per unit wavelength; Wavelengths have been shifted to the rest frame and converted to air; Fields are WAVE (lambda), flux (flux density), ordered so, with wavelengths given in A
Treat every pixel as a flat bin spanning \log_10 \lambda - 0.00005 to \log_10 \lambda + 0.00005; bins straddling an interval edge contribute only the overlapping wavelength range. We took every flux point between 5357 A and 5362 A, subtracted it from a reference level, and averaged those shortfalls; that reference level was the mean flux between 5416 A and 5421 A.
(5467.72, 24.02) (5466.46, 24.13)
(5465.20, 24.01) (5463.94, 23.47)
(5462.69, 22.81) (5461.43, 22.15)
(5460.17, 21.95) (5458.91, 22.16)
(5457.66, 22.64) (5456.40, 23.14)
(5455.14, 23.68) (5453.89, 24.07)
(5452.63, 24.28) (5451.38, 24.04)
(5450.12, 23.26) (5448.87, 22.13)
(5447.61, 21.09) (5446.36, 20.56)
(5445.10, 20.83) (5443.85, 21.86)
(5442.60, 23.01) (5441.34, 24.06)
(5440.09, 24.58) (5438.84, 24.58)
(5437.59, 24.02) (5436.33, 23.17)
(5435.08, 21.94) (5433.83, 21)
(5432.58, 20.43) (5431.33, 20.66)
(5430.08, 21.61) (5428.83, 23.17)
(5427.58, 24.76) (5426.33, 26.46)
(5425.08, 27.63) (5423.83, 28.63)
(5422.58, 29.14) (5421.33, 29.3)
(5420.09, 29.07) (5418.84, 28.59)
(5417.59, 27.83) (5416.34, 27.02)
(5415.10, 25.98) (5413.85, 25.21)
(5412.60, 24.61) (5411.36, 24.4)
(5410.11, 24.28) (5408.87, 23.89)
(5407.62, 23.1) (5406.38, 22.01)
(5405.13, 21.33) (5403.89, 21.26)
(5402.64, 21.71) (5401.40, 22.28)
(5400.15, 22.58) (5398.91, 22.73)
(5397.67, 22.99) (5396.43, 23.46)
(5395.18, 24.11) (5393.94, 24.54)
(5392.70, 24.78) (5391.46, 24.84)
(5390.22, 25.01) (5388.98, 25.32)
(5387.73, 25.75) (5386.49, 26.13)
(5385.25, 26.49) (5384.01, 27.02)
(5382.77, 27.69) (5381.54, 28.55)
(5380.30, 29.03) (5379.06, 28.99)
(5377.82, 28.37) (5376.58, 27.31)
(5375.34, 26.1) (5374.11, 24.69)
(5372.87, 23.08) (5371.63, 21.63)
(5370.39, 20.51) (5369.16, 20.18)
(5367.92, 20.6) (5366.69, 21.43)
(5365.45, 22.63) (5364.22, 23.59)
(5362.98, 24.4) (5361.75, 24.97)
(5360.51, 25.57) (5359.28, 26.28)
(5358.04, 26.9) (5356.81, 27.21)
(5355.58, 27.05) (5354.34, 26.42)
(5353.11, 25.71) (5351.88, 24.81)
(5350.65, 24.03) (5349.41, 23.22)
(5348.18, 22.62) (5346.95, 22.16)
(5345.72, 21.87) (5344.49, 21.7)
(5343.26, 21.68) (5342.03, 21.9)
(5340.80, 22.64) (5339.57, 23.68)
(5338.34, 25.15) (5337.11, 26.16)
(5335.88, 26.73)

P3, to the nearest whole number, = 2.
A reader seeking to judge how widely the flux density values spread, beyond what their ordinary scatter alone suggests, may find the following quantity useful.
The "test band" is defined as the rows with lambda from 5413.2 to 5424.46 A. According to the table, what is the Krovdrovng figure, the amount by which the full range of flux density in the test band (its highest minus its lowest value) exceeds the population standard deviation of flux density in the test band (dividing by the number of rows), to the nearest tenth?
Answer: 2.7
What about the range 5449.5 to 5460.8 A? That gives 1.5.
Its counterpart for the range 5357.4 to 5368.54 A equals 4.3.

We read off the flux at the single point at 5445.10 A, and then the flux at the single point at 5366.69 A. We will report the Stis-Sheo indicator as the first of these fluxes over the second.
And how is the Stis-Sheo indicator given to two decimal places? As 0.97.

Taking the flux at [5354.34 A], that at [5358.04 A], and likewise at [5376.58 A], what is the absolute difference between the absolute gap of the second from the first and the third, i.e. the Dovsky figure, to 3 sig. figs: 26.8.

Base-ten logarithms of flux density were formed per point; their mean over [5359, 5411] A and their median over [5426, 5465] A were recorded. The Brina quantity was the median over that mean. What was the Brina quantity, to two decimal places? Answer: 0.98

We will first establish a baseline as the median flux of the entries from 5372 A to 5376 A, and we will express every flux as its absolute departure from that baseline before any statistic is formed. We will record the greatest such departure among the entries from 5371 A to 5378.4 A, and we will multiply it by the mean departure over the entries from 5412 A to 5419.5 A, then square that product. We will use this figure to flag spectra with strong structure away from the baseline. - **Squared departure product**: 48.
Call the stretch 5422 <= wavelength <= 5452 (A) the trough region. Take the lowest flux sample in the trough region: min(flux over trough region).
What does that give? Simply 20.43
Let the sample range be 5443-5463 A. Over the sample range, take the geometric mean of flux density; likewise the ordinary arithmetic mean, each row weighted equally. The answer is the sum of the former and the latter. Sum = 45.1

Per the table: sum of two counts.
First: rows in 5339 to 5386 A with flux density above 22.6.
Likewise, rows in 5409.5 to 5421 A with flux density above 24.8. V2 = 34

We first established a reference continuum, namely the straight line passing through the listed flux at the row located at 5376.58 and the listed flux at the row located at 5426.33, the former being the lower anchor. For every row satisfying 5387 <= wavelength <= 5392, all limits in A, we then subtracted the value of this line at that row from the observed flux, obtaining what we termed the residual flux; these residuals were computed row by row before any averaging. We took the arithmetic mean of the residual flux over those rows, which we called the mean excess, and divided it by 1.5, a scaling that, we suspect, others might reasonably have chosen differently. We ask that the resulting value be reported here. -1.2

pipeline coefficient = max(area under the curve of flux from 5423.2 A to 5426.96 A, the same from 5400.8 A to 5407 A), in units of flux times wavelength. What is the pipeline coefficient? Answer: 135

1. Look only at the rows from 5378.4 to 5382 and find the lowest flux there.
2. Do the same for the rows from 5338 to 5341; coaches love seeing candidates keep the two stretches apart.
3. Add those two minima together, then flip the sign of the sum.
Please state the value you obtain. -51.2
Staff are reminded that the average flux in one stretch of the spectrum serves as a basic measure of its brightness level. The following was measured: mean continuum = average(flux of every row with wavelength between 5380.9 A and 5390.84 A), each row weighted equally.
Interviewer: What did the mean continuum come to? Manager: 26.5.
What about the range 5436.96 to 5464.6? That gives 22.9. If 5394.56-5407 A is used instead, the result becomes 22.4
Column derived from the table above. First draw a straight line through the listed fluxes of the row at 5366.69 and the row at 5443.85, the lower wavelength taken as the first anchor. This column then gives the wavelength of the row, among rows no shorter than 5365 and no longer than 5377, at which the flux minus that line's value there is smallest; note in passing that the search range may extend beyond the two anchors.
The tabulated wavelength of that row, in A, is 5369.16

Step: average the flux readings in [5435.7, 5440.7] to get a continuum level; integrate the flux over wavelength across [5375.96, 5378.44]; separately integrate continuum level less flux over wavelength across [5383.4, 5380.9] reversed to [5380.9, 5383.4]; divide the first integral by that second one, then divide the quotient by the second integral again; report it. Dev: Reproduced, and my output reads 1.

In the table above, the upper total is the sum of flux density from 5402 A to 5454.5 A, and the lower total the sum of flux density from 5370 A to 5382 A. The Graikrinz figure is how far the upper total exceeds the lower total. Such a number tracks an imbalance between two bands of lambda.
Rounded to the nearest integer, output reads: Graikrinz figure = 752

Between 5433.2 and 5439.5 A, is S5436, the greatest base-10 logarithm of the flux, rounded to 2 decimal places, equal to 1.39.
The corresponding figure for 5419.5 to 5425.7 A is 1.47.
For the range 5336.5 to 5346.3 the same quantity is 1.42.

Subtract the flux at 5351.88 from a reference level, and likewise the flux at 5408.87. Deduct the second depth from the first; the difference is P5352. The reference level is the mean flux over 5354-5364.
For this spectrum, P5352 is -1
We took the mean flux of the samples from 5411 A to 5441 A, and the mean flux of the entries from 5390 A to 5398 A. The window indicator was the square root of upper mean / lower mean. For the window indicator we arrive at 1.02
